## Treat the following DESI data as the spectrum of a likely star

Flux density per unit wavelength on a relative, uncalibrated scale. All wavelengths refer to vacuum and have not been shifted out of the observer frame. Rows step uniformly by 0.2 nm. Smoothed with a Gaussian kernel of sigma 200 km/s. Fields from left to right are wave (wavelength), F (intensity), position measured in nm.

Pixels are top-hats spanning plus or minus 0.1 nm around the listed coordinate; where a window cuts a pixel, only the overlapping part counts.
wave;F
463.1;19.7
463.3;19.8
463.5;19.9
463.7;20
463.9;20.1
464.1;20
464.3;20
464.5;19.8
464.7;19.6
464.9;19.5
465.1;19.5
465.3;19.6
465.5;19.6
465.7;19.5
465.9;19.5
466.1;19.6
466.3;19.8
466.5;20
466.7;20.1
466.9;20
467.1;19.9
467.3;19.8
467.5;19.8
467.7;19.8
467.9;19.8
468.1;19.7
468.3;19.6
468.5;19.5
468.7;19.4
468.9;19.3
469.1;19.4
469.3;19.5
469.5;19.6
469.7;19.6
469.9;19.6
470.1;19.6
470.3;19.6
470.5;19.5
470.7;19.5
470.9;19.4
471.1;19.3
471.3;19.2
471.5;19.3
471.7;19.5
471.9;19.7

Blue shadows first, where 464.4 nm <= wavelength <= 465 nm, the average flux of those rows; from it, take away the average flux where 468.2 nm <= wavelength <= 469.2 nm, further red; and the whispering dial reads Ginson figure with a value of 0.19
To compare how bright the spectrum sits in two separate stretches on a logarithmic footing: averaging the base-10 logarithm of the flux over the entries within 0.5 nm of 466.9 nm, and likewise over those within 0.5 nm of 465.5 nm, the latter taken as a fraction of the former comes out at 0.99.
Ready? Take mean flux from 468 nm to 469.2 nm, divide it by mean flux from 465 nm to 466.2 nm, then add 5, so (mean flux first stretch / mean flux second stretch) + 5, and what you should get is 6.00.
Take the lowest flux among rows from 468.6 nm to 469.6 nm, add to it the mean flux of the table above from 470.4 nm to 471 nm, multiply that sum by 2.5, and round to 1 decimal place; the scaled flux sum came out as 96.9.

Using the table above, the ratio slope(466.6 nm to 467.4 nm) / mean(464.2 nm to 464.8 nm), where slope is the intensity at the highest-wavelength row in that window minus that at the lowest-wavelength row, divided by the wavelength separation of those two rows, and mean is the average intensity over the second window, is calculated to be -0.025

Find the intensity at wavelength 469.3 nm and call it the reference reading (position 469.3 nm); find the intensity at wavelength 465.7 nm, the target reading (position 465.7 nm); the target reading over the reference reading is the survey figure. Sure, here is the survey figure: 1.000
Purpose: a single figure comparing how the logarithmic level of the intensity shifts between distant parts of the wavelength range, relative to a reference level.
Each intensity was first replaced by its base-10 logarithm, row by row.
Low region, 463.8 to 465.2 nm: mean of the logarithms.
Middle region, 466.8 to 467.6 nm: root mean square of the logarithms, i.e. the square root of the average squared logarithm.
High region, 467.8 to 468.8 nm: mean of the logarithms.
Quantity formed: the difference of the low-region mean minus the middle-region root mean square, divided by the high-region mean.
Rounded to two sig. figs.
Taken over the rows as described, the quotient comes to -0.0015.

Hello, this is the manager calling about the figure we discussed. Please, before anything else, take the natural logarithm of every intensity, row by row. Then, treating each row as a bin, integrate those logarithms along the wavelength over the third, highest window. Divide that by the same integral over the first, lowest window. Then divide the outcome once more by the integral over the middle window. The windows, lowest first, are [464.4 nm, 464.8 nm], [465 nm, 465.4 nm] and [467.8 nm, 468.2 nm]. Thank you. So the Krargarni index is 0.842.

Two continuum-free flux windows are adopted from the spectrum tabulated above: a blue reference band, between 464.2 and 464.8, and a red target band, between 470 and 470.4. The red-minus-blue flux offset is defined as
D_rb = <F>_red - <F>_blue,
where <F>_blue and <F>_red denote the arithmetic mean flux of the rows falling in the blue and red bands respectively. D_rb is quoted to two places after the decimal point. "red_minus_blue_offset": -0.20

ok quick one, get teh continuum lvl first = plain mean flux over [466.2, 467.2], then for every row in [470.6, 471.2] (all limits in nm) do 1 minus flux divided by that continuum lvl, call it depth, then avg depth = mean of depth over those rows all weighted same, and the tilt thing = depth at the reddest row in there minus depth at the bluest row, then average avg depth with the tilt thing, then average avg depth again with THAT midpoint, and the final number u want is 0.024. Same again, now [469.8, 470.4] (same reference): 0.014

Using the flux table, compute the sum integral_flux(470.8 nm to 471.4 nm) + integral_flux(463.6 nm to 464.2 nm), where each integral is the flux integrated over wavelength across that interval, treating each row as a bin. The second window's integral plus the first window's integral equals 23.60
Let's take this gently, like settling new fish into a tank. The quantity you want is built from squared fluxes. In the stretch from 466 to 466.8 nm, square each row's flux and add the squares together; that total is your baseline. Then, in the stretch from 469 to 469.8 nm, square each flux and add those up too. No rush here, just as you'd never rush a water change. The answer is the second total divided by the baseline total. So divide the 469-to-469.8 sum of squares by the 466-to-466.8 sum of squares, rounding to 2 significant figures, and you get 0.97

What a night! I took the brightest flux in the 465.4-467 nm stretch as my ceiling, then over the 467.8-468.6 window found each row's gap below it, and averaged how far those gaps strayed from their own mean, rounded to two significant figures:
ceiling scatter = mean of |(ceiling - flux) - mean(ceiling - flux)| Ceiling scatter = 0.10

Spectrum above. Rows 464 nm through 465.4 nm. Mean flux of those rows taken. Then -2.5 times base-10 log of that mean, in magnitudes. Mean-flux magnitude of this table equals -3.237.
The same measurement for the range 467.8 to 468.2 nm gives -3.239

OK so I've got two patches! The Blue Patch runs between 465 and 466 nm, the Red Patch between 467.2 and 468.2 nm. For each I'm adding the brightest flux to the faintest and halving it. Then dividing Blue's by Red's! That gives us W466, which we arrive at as 0.99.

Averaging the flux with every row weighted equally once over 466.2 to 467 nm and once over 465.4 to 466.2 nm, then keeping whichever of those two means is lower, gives 19.55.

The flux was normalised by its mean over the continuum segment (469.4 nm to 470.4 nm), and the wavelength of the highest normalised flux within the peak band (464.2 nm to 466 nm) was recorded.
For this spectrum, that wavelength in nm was 464.3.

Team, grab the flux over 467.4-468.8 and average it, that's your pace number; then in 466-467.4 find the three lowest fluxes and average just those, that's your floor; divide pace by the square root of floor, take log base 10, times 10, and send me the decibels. 6.46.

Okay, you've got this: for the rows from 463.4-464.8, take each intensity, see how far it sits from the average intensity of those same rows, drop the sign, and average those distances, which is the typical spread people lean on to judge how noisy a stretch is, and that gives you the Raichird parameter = 0.127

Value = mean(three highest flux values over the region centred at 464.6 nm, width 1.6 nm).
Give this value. 20.0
